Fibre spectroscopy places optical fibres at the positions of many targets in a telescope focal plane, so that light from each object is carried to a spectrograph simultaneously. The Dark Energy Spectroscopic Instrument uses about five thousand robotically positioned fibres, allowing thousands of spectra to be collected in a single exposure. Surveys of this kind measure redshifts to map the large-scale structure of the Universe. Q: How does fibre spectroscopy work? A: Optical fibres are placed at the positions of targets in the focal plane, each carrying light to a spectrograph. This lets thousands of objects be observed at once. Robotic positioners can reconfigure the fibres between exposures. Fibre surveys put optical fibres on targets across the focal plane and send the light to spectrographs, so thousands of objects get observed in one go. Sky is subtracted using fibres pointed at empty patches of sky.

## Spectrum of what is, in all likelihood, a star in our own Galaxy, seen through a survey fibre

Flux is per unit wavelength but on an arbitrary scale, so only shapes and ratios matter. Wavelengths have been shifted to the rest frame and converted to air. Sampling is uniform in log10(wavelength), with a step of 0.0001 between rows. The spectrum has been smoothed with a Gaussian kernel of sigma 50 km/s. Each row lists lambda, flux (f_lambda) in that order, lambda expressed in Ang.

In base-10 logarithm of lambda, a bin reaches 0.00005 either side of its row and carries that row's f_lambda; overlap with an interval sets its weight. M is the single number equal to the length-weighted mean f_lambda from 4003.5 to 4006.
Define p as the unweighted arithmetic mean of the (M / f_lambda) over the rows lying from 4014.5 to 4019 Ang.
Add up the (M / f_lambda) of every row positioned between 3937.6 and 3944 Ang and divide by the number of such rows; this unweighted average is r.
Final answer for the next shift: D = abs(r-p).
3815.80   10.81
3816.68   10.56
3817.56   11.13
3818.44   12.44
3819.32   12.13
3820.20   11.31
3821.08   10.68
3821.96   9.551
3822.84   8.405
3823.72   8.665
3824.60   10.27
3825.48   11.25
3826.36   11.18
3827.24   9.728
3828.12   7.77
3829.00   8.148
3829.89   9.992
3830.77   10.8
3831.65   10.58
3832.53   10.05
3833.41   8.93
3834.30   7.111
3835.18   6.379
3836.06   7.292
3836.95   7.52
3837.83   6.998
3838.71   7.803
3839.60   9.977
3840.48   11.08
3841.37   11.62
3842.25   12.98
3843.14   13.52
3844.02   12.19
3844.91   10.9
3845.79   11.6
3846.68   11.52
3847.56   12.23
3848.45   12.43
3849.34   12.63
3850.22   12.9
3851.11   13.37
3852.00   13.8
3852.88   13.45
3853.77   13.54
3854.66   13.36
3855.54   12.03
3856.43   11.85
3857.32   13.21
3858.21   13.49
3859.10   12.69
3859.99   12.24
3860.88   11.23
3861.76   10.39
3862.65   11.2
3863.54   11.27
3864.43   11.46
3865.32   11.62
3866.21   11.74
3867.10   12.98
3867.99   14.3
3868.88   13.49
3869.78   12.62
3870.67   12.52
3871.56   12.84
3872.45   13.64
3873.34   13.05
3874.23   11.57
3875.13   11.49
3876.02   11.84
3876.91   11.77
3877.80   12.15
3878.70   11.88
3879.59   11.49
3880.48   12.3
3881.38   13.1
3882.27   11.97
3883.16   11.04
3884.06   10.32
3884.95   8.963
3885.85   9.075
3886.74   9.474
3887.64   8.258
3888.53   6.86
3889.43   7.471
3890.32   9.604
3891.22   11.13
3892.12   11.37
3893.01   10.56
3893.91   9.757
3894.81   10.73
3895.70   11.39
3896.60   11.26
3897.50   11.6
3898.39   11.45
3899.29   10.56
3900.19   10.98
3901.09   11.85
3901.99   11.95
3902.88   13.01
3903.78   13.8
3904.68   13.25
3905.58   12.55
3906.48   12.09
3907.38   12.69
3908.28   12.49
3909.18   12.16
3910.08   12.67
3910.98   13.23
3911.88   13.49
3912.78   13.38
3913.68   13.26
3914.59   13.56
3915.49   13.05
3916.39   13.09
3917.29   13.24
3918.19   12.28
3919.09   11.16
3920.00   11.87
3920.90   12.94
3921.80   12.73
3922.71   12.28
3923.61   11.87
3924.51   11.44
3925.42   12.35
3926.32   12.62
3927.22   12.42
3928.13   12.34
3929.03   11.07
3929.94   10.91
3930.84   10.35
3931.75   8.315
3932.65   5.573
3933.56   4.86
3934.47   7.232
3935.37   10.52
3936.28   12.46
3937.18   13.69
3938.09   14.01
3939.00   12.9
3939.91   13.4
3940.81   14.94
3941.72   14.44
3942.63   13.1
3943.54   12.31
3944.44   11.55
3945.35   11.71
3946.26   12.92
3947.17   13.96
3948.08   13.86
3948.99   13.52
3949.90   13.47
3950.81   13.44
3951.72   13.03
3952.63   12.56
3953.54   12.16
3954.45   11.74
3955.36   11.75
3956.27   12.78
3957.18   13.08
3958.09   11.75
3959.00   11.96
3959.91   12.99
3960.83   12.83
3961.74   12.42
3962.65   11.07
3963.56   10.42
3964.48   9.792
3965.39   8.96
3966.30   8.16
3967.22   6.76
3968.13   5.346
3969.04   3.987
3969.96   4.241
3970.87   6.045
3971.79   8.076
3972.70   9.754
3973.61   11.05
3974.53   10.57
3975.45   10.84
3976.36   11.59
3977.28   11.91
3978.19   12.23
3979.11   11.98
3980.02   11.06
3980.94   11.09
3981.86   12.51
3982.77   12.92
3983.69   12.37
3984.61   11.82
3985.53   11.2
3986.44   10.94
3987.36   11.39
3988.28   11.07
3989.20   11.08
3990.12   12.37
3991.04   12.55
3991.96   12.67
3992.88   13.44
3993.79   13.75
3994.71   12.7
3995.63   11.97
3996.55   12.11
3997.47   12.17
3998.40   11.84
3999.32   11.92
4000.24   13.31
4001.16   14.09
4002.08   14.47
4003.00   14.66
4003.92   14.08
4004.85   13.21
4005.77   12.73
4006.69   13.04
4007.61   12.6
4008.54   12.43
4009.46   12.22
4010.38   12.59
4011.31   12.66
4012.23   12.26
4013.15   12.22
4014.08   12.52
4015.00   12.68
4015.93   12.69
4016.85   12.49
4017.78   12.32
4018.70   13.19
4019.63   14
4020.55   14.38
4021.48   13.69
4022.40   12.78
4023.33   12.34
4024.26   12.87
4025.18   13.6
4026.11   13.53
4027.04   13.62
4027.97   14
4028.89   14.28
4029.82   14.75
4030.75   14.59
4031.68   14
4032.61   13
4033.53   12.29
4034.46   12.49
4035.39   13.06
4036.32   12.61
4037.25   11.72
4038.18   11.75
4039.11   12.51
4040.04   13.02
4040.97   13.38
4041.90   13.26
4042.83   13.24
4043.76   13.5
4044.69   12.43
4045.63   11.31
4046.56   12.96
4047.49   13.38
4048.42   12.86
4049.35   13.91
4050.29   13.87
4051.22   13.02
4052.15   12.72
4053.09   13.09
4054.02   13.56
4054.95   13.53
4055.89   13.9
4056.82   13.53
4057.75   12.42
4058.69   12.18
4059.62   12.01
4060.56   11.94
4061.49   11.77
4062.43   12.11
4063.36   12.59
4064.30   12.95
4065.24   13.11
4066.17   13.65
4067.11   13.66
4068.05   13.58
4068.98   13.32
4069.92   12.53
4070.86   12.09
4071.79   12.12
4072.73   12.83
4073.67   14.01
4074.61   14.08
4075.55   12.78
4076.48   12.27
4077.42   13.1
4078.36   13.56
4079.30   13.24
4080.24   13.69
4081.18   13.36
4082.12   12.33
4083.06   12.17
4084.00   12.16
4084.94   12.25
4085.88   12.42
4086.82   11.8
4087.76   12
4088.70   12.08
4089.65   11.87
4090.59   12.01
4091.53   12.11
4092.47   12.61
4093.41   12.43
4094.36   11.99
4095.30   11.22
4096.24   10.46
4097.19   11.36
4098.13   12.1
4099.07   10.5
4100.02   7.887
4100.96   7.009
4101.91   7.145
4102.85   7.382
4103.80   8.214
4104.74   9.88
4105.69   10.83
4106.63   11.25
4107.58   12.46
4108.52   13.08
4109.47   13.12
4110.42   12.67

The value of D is 0.07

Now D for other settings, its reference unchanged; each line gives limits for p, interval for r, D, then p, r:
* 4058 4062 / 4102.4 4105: 0.48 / 1.12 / 1.60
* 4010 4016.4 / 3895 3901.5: 0.12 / 1.07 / 1.18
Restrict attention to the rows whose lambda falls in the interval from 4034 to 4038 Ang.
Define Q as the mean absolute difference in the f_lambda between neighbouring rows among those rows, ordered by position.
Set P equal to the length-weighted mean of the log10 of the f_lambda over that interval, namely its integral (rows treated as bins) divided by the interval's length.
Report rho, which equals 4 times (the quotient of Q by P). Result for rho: 2.3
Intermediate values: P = 1.09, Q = 0.64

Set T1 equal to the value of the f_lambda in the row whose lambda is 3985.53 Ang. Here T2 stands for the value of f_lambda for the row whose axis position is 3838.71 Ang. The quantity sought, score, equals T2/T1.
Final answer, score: 0.70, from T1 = 11.2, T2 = 7.803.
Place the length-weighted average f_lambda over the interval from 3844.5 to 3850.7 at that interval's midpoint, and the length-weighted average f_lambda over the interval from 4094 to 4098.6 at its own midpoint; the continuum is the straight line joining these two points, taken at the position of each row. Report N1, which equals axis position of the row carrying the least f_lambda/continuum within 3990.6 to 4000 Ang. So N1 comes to 3998.40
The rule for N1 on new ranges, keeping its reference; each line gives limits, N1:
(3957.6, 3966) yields 3965.39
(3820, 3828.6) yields 3828.12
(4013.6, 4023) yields 4017.78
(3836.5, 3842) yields 3837.83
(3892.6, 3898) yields 3893.91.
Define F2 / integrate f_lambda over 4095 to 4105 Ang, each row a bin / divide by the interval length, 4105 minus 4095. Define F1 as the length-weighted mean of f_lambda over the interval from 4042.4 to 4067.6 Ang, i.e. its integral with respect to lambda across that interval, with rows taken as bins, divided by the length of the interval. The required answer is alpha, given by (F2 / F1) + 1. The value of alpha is 1.72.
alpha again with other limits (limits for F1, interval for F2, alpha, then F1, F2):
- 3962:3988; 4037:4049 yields 2.28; 10.0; 12.7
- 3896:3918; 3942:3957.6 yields 2.02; 12.5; 12.8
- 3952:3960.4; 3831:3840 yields 1.67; 12.3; 8.3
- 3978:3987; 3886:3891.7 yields 1.75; 11.8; 8.8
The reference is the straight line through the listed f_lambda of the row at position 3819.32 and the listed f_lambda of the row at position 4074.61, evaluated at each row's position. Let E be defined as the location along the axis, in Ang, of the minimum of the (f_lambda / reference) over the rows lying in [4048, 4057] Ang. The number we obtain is 4052.15 Ang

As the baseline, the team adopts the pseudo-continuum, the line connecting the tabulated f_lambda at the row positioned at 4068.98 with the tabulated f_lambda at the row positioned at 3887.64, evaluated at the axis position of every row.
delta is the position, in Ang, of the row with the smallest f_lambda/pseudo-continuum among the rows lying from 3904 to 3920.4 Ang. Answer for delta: 3919.09 Ang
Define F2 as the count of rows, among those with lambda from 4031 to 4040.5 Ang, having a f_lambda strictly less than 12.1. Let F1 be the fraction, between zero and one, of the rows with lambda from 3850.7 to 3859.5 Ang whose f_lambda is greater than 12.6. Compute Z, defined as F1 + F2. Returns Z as 3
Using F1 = 0.8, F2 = 2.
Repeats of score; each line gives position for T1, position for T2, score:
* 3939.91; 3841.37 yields 0.87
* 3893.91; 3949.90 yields 1.38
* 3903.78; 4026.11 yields 0.98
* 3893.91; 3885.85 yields 0.93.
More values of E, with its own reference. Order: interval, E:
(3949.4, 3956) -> 3954.45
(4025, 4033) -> 4032.61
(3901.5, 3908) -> 3901.99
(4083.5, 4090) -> 4086.82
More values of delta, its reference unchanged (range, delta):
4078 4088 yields 4086.82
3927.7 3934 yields 3933.56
